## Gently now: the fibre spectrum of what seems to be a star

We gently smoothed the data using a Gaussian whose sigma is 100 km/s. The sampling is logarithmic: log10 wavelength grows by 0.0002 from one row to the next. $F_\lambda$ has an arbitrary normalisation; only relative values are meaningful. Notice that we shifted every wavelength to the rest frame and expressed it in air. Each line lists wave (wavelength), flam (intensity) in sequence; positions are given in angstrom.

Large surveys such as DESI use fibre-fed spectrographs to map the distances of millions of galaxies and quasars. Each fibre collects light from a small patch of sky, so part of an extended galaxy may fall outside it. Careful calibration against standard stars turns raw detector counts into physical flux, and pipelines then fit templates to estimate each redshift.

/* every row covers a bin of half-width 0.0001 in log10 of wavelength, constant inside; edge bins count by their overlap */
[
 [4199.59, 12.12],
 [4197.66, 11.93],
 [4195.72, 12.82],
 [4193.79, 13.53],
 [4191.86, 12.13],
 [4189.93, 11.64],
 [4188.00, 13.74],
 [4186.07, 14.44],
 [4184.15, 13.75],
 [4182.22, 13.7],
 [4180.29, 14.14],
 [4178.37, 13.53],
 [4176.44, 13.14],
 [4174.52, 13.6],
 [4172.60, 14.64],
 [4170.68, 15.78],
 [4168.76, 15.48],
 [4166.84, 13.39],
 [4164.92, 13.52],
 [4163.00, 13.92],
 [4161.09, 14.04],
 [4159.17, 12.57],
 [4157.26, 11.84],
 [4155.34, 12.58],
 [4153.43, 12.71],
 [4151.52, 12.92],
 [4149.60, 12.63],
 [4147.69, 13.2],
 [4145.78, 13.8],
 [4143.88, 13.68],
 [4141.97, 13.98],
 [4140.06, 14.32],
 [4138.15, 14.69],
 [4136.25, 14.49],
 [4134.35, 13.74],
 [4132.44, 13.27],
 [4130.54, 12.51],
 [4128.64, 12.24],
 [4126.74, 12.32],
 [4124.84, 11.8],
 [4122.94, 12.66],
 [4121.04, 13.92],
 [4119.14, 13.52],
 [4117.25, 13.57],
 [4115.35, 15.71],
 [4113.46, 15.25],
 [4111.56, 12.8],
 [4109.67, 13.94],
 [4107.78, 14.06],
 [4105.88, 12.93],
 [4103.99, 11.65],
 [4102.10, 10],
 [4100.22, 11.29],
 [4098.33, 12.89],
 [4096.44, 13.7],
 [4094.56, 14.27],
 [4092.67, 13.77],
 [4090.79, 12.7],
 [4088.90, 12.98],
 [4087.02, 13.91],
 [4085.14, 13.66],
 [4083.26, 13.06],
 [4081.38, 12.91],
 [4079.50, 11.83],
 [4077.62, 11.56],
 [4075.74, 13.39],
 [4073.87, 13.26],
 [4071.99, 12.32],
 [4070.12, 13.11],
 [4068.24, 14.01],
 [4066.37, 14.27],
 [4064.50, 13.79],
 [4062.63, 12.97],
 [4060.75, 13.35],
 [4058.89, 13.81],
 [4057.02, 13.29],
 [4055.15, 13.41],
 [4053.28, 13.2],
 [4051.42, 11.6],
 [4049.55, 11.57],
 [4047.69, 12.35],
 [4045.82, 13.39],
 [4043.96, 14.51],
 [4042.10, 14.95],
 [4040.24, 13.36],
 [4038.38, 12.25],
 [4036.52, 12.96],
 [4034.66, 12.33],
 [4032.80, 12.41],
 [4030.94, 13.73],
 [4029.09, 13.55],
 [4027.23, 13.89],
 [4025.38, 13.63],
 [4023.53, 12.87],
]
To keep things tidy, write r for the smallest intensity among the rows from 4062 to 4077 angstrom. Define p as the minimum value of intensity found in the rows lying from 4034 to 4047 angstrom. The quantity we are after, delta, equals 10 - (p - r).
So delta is 10.1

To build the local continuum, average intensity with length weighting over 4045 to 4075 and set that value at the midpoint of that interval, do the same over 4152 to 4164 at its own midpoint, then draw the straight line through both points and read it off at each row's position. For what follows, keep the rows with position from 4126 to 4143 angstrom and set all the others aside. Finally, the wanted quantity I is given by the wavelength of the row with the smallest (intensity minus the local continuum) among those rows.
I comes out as 4128.64 angstrom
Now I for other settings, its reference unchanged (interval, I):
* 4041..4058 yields 4049.55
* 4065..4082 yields 4077.62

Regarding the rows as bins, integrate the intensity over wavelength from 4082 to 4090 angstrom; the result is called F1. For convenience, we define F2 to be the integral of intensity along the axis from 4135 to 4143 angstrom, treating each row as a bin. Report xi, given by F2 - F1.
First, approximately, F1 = 107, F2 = 115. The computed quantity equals 8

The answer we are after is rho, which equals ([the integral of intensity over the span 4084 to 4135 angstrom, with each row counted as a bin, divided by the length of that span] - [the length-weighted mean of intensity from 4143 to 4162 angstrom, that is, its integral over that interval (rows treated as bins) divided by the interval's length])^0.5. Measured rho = 0.4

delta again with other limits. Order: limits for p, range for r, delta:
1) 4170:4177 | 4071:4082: 8.4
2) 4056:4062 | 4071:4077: 9.0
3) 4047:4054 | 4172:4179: 11.6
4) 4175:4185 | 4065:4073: 9.2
